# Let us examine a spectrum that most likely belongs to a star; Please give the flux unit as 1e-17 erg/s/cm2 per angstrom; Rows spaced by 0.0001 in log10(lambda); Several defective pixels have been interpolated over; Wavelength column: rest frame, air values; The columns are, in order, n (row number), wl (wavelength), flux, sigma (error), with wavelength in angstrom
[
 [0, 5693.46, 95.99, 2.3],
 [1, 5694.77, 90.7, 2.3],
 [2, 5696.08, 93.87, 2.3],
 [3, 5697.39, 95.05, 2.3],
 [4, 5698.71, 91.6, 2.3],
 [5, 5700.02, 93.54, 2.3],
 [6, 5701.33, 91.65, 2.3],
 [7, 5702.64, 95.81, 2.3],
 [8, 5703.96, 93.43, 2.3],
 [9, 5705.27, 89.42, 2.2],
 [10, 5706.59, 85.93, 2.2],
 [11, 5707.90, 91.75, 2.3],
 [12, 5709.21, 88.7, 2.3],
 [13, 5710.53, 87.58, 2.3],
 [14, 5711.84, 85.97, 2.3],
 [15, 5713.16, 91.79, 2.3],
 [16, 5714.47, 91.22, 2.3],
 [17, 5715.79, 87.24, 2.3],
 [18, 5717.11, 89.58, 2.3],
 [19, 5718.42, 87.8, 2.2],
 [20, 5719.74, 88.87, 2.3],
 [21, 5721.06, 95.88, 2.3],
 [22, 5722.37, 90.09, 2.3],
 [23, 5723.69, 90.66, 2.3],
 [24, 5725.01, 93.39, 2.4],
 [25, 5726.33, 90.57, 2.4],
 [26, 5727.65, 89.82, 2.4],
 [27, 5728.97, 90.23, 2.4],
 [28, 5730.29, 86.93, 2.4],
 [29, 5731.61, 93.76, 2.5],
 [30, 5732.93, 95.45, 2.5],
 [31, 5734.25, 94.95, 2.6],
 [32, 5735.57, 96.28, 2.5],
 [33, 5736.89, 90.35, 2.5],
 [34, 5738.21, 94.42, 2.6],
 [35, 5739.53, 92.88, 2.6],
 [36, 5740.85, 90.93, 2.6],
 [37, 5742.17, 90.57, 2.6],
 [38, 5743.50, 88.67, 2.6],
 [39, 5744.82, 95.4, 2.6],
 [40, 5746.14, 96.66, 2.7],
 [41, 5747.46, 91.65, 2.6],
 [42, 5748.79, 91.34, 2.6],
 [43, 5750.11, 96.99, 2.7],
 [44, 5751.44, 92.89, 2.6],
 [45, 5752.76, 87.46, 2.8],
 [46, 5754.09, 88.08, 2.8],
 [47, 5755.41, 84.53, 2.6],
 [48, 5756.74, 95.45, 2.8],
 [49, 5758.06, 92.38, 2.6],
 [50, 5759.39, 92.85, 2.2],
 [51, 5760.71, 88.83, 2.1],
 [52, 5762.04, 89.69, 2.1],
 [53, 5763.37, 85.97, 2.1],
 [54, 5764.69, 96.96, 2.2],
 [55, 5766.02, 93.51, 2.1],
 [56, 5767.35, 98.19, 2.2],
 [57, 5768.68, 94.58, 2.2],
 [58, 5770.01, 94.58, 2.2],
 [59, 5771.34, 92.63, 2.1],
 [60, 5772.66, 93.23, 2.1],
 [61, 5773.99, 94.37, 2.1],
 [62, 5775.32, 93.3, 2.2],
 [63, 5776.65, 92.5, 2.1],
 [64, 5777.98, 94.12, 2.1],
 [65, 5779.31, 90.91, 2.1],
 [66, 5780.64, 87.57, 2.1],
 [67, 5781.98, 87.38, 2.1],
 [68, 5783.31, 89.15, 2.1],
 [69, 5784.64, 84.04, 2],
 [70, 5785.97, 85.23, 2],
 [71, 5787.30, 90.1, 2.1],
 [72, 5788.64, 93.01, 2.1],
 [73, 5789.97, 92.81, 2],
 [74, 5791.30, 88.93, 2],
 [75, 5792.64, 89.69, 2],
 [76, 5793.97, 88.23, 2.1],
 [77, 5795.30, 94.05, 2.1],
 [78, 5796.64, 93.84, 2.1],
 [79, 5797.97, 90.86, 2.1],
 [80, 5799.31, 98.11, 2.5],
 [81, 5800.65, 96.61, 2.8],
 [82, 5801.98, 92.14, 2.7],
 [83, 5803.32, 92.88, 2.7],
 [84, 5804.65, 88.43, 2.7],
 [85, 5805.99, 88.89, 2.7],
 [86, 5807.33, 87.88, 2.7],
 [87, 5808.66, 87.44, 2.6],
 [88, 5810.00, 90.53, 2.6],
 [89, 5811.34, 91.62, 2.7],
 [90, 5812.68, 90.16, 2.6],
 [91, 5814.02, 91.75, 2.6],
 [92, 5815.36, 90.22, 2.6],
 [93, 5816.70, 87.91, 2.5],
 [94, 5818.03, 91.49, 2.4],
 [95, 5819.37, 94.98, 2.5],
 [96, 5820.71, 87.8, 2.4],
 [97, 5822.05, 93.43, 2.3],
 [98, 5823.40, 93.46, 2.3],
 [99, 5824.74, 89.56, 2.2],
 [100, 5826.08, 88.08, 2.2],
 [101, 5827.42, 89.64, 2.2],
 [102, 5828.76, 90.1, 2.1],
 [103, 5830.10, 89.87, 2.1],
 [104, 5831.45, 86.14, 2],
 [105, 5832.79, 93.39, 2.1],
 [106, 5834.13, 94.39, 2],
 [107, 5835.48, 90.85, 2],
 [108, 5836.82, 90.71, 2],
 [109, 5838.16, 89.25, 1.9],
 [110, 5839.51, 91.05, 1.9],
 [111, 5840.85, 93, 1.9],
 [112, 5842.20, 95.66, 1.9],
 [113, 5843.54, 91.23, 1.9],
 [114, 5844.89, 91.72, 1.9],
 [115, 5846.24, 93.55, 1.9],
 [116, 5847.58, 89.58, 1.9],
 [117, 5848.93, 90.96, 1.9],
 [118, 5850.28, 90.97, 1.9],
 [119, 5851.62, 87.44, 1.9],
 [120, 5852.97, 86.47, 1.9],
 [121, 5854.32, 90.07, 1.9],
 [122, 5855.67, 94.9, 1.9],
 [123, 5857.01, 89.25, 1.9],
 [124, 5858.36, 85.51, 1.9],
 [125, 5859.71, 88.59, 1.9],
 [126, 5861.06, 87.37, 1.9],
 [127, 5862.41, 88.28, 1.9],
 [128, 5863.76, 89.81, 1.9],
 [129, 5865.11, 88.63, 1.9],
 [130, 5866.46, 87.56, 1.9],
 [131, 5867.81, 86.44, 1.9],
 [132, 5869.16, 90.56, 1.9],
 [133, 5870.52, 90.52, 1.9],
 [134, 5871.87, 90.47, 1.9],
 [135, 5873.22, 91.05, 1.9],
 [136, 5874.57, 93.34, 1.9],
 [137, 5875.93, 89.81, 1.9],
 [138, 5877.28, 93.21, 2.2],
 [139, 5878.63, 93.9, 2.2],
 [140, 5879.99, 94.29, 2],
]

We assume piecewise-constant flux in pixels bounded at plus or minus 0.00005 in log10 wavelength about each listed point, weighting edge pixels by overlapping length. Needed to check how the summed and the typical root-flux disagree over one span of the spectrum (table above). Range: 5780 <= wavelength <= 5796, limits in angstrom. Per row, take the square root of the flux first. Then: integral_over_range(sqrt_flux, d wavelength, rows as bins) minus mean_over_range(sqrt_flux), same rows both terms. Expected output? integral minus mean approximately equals 142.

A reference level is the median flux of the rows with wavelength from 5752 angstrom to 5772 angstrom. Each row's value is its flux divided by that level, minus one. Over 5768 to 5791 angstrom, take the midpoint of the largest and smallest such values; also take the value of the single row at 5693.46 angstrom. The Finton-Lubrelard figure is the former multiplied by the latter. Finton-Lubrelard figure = -0.0013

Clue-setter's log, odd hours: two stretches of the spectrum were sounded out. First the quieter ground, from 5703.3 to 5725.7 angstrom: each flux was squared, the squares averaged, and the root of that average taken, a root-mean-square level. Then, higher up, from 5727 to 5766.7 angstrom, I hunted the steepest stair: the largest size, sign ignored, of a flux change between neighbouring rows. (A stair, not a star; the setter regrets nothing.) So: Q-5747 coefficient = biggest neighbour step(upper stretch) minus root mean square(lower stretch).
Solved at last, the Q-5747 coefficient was -79.0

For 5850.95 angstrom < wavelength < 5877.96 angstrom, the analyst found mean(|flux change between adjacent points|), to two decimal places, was 2.26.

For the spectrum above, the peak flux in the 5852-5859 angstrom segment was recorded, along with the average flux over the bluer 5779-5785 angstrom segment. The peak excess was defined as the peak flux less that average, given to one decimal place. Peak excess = 7.1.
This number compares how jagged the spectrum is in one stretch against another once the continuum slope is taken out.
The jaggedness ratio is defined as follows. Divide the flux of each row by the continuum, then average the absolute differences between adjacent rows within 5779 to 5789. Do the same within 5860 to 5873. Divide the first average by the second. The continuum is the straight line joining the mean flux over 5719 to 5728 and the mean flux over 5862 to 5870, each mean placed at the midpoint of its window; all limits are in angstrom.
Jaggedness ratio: 2.19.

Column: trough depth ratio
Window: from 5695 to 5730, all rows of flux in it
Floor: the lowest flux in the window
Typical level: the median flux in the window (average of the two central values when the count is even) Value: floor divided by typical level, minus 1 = -0.05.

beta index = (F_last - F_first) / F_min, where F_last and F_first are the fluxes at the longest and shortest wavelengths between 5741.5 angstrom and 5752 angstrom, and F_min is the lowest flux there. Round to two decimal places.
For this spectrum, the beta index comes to 0.03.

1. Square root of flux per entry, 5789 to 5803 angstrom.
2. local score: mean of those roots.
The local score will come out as 9.62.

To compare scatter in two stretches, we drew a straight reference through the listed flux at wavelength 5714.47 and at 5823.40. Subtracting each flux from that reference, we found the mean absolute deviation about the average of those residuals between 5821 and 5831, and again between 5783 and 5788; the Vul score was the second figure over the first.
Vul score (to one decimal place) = 1.5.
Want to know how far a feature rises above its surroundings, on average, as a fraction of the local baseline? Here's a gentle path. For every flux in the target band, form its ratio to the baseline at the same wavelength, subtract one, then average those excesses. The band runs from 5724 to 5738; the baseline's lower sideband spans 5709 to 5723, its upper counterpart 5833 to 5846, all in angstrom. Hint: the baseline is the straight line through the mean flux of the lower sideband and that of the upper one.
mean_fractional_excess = 0.026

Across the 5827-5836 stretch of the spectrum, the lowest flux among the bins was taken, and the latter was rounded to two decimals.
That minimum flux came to 86.14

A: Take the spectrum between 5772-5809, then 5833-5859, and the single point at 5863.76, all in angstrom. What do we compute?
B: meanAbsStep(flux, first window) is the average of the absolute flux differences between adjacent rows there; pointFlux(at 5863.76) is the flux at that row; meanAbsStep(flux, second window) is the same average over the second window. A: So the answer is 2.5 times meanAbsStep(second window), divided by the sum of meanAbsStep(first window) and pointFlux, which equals 0.069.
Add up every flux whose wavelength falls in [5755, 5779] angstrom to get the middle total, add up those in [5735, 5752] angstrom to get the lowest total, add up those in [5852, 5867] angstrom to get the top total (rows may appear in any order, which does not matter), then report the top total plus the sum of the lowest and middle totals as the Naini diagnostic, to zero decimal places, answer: 3853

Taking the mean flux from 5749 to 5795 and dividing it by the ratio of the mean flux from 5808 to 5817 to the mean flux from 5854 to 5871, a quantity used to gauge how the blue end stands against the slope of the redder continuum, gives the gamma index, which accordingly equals 90.3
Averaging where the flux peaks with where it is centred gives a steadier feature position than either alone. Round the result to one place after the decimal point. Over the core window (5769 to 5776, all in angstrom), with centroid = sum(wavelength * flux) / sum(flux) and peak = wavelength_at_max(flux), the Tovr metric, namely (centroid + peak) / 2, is 5771.3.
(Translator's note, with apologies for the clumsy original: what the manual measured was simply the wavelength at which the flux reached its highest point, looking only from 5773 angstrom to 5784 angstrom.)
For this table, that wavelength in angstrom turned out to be 5773.99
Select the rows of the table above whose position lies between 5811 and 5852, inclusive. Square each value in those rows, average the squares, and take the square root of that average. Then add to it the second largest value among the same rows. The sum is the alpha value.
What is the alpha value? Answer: 186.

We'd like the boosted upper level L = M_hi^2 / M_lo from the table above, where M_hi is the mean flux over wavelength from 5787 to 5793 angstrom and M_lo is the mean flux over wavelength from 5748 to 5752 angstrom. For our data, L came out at 88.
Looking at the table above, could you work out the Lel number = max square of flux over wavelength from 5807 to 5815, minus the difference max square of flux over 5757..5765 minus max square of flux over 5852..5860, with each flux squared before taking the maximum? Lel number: 8023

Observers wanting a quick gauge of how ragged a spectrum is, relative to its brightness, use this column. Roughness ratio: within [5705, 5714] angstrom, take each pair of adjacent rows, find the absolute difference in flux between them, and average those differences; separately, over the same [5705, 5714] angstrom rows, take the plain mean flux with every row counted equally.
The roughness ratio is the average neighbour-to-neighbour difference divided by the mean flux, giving 0.039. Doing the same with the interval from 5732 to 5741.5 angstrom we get 0.027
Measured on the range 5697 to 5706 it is 0.032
